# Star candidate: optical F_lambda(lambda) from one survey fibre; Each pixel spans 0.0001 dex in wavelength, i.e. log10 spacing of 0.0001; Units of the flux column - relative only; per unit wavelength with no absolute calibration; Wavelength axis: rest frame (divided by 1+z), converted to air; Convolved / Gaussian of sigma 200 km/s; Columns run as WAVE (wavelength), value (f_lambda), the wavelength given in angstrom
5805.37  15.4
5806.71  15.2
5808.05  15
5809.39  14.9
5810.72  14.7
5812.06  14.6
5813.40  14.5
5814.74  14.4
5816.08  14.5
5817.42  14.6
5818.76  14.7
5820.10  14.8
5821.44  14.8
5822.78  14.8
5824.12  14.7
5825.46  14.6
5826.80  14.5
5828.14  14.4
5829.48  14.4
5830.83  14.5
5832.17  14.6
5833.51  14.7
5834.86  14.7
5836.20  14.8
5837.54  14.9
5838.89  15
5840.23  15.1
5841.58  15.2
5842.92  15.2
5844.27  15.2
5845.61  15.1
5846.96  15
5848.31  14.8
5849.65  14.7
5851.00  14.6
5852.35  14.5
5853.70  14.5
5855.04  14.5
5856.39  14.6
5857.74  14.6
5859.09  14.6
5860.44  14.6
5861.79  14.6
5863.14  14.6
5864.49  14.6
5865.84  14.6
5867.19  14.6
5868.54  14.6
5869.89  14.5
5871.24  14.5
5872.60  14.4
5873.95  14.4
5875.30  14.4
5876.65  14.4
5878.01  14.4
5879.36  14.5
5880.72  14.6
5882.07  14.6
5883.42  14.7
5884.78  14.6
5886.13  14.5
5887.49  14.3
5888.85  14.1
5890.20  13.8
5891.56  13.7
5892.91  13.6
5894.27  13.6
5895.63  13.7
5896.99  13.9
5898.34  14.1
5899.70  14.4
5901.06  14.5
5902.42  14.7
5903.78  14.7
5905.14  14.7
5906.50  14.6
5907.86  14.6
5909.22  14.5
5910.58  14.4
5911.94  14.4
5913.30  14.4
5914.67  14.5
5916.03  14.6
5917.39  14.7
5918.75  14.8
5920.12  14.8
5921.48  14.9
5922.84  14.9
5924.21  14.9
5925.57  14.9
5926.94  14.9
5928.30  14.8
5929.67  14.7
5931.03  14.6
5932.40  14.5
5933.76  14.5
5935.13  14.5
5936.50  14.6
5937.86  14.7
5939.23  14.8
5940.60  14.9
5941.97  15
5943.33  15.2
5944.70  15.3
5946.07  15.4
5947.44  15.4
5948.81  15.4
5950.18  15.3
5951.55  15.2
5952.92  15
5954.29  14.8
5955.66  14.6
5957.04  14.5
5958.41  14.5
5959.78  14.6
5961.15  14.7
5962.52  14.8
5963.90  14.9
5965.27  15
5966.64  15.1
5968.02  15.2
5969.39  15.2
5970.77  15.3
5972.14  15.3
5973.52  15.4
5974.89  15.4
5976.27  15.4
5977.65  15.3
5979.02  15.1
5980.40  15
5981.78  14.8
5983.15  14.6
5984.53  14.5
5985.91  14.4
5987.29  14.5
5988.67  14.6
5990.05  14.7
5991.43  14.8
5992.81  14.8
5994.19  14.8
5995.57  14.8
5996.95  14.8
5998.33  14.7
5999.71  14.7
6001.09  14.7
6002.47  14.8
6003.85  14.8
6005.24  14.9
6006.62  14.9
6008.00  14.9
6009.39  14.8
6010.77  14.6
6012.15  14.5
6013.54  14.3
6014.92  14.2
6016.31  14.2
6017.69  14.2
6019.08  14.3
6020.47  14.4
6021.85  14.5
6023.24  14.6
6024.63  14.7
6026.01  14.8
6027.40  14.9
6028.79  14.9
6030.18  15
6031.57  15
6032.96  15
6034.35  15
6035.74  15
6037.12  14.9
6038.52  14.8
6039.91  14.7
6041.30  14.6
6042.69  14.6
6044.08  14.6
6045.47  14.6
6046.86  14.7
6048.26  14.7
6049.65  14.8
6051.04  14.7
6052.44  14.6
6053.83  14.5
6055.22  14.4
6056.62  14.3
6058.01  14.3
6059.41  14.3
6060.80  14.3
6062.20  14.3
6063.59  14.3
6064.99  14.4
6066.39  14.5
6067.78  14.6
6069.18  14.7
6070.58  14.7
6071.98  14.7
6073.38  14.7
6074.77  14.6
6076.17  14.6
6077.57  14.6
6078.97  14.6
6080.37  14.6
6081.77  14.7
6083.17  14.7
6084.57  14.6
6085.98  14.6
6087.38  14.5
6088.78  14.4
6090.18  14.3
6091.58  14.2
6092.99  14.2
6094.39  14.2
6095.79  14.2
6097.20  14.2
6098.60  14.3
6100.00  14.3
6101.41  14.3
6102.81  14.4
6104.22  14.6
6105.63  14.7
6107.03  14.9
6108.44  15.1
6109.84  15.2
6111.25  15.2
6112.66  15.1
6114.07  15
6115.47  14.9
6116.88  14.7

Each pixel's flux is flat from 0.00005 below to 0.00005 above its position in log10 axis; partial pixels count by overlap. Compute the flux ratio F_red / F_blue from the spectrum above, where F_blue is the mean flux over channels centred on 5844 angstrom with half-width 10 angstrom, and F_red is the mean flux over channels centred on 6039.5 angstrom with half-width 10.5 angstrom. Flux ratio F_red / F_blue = 0.99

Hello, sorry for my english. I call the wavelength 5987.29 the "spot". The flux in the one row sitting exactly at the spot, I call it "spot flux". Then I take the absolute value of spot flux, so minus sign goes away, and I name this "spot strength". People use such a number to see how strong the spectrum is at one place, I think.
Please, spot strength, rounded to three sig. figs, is 14.5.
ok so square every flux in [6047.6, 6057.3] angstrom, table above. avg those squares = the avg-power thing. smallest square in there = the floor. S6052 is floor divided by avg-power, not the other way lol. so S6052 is 0.963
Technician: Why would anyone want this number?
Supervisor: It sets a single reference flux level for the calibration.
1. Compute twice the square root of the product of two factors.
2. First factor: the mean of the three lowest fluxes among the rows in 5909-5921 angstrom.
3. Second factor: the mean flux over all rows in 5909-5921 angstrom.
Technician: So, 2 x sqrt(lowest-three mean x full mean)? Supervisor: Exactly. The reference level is 29.0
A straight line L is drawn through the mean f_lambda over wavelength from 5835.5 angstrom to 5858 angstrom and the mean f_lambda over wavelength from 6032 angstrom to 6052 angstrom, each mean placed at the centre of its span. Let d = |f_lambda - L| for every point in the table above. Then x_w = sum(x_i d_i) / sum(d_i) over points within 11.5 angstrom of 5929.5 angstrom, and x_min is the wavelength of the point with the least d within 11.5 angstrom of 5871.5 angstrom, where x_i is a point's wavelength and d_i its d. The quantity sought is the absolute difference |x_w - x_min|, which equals 49.8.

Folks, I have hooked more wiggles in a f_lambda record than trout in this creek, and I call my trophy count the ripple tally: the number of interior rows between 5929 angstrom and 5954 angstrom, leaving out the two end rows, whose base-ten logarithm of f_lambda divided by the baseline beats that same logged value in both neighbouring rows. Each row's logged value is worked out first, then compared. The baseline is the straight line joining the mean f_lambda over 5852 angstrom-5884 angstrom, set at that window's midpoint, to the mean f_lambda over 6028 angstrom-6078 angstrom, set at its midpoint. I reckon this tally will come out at 1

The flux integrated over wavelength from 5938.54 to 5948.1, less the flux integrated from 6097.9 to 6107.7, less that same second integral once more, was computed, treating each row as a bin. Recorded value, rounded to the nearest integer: -140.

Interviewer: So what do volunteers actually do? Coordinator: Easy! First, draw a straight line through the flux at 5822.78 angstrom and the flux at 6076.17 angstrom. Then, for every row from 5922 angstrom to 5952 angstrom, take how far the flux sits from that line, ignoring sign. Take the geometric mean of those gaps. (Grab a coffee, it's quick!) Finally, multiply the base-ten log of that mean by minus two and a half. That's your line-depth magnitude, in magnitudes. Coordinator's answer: 1.8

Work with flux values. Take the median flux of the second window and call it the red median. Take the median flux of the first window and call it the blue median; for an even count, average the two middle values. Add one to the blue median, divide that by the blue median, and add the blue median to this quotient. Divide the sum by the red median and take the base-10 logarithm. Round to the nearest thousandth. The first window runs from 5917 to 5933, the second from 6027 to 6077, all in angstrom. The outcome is 0.035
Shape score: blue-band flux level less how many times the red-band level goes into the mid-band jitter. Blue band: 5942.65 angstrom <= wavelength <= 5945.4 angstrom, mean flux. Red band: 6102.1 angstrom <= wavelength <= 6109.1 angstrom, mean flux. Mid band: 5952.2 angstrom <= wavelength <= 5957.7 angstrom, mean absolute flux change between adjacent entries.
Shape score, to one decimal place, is 15.2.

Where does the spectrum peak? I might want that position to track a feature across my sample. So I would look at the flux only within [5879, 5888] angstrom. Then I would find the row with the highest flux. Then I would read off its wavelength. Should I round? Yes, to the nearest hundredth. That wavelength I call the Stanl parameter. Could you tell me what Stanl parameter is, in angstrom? 5883.42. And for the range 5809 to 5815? 5809.39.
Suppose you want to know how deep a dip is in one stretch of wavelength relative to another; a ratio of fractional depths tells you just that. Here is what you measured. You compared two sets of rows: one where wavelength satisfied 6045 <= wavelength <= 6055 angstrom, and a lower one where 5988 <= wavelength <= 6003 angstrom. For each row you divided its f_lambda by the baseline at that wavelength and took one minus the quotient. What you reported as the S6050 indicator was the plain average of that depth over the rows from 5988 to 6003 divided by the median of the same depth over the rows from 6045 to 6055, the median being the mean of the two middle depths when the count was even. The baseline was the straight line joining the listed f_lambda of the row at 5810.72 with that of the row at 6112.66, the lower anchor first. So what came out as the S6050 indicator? 0.63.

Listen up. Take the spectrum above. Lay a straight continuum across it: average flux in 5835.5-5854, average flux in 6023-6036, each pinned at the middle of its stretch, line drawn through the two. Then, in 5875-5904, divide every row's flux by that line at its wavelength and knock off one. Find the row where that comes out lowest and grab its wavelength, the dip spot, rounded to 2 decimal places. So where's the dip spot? 5892.91 angstrom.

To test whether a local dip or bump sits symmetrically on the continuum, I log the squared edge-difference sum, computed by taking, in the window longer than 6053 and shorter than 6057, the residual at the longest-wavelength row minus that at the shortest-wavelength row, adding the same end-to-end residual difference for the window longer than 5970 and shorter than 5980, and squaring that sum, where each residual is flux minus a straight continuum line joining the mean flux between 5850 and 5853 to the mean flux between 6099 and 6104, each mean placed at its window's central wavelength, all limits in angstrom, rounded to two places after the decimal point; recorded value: 0.15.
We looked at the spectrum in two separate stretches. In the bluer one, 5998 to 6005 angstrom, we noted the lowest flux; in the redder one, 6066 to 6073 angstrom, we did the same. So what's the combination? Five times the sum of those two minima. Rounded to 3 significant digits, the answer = 146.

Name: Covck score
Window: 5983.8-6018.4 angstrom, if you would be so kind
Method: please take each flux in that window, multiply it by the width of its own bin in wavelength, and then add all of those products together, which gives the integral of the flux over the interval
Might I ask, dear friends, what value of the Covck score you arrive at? 506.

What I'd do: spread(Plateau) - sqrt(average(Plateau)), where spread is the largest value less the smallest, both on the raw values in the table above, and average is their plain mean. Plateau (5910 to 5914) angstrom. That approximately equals -3.79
